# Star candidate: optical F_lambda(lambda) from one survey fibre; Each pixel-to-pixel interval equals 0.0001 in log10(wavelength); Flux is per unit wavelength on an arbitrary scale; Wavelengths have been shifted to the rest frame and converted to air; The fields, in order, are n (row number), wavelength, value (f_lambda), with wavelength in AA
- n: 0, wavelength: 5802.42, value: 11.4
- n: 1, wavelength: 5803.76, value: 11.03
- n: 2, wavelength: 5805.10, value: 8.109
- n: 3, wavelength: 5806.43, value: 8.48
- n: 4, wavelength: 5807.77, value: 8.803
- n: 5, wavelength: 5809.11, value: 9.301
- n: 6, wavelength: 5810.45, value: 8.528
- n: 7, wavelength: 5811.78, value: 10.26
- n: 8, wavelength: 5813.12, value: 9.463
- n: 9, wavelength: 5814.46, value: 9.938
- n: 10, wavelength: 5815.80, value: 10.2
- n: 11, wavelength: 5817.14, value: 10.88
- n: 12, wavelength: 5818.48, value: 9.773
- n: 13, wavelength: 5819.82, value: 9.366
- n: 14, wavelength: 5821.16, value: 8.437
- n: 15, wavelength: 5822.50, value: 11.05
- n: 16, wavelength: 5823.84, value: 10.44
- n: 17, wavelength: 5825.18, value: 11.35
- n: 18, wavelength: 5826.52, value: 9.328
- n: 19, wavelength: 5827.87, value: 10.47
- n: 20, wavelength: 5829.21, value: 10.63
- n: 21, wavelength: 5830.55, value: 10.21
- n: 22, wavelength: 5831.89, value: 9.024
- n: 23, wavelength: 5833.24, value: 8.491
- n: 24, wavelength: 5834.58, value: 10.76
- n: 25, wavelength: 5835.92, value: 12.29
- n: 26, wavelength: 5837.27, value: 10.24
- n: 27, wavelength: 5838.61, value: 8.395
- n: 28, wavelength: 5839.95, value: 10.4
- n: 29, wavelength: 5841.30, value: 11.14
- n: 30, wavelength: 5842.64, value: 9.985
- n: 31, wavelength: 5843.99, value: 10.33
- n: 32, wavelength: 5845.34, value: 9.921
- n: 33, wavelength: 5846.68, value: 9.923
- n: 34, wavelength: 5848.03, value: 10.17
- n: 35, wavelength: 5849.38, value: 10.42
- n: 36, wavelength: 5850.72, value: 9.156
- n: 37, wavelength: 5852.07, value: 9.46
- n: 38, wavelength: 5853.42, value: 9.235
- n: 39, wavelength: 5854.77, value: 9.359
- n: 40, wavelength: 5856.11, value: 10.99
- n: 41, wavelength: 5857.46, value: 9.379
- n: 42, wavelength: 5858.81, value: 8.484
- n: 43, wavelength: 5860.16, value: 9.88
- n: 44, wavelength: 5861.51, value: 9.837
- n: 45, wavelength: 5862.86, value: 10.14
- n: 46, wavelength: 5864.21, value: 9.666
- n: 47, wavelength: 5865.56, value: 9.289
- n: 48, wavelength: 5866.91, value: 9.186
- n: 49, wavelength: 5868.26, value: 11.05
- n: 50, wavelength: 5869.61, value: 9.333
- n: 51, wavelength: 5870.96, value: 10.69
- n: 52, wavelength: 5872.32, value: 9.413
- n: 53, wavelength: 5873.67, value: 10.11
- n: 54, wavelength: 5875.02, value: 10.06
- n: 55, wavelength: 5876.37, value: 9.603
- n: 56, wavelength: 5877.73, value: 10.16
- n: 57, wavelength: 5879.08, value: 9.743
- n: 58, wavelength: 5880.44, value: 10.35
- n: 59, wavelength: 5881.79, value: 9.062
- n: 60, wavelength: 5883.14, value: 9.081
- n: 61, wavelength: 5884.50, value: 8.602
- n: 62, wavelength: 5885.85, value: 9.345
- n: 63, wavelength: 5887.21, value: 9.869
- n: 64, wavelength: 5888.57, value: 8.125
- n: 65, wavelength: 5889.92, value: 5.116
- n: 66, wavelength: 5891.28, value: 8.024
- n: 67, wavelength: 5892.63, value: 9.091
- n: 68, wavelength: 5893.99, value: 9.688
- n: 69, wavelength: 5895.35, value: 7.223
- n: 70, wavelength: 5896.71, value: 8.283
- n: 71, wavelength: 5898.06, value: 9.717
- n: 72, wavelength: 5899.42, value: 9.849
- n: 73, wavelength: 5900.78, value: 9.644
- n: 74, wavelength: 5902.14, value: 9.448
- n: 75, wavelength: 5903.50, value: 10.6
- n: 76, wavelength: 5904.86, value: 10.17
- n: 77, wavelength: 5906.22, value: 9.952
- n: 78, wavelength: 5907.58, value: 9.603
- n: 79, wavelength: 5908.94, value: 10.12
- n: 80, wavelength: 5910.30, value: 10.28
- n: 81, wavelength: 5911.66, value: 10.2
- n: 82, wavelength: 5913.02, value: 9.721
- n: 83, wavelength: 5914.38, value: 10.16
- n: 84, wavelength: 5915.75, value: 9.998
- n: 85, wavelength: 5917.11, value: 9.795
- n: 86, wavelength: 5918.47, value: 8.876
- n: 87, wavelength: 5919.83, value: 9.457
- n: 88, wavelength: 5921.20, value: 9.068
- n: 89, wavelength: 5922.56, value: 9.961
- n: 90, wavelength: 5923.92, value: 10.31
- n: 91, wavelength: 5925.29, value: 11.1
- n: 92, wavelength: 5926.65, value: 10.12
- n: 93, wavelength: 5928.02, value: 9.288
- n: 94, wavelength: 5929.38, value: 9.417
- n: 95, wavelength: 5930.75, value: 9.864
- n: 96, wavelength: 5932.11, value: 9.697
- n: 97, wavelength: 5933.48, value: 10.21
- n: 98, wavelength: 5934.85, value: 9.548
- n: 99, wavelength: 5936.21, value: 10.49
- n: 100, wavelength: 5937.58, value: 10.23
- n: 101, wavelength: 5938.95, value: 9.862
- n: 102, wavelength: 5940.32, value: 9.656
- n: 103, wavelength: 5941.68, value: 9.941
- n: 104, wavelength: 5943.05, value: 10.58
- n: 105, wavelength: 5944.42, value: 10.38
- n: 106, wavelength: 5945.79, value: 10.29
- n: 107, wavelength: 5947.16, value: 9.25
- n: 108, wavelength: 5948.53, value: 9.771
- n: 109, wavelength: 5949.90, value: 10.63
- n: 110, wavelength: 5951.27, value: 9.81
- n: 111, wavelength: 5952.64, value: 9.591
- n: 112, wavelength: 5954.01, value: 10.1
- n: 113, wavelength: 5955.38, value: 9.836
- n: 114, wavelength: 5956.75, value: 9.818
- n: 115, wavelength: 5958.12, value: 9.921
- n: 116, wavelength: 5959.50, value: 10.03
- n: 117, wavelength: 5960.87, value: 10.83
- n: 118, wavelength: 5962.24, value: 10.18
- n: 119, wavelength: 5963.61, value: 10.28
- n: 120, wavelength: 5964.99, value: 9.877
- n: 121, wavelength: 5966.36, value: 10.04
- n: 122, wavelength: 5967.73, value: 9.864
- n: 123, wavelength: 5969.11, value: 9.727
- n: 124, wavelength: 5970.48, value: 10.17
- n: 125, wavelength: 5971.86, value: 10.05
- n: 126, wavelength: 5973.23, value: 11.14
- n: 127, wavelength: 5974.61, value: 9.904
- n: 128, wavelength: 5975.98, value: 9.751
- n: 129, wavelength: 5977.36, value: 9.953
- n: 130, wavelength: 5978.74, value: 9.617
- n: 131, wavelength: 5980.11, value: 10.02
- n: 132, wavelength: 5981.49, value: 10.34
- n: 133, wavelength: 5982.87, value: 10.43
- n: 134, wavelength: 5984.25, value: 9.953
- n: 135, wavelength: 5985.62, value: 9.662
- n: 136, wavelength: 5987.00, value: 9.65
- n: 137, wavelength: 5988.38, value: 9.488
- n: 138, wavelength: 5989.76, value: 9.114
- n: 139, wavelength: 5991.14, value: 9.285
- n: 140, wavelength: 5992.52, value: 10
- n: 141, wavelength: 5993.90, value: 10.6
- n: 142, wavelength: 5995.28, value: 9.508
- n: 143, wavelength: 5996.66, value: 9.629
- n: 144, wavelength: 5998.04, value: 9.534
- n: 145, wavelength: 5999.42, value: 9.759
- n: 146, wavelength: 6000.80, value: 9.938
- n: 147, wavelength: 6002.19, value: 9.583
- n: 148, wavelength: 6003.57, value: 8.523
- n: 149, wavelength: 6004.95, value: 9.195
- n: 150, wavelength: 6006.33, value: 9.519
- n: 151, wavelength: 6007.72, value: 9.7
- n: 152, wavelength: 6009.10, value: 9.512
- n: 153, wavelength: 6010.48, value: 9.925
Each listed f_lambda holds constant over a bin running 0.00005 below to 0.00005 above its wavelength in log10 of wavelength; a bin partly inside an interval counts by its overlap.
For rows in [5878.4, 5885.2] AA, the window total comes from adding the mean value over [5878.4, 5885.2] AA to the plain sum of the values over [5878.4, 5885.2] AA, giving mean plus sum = 56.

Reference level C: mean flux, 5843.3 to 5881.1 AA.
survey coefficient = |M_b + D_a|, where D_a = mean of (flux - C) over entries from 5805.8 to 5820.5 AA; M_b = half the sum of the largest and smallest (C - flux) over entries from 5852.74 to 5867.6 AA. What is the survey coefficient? 0.19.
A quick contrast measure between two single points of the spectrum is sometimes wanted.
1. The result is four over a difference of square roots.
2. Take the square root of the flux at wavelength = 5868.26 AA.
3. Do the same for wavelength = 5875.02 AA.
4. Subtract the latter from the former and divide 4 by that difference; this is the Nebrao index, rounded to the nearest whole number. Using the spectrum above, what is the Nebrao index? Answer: 26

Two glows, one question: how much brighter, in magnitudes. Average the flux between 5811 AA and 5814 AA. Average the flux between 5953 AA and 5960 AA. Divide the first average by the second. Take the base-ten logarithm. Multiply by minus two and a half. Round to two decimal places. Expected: 0.01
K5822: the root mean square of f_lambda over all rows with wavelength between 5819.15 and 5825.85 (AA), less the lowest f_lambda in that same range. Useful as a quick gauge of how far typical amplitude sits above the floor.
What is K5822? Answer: 1.7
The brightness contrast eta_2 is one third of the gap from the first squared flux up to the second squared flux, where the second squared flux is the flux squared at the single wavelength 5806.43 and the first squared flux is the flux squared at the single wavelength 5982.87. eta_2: -12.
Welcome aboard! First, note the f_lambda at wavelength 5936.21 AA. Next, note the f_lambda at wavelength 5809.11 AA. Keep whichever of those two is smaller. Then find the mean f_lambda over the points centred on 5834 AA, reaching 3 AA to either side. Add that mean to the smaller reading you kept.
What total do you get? 19.4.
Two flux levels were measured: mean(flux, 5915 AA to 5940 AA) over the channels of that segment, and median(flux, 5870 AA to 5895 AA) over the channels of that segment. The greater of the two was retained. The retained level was 9.8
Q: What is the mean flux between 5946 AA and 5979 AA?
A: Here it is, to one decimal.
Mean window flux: 10.0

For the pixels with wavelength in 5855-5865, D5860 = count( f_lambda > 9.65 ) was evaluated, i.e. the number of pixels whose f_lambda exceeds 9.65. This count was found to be 5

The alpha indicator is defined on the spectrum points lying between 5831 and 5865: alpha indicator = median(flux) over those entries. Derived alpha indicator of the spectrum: 9.9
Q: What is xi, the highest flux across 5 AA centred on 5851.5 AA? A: 10.42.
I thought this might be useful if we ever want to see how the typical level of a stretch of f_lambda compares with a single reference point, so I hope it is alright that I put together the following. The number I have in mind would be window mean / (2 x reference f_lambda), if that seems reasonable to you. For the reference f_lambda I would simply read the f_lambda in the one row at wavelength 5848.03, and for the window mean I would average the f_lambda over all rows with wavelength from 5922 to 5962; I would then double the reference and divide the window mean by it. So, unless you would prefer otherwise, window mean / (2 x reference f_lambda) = 0.493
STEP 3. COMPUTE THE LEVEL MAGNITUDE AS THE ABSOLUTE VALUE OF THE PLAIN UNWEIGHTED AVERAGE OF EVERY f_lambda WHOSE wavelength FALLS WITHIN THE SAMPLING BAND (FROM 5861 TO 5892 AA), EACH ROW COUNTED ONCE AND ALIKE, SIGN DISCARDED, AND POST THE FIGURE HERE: 9.38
